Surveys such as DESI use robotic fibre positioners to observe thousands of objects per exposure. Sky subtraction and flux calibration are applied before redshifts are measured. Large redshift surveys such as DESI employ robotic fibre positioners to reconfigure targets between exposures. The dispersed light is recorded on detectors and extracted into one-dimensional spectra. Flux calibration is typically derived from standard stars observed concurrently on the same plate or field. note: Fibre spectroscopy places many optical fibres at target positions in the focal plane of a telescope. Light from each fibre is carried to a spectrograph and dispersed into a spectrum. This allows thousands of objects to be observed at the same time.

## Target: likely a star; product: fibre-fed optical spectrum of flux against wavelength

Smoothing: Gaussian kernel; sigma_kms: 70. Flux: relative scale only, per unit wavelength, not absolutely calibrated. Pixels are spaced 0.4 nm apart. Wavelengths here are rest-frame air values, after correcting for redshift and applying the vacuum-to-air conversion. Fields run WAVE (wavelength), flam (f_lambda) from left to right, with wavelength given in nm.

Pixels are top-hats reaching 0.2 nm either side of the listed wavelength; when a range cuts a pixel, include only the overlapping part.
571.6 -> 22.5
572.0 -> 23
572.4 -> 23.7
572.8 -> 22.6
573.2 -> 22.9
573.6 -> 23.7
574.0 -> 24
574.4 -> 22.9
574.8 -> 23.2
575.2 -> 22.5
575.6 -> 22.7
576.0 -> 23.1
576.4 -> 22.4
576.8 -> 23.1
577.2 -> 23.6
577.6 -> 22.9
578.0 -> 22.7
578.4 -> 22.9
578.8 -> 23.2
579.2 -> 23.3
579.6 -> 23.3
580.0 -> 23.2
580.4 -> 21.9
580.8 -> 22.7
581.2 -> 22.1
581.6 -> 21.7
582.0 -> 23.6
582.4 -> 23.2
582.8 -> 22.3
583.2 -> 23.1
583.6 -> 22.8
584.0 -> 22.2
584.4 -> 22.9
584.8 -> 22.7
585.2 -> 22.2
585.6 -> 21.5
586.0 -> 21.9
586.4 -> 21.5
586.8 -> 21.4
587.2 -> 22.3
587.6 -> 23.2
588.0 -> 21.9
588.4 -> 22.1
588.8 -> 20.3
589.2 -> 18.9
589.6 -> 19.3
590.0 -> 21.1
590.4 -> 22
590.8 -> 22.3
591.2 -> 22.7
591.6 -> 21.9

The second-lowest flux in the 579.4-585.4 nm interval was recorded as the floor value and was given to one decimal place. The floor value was 21.9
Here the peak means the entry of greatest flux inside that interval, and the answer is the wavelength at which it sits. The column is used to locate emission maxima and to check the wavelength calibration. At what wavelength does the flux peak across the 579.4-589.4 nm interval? 582.0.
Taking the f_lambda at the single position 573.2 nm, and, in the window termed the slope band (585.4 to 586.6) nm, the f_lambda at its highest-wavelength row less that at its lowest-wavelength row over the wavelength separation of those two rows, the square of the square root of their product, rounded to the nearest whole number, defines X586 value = 0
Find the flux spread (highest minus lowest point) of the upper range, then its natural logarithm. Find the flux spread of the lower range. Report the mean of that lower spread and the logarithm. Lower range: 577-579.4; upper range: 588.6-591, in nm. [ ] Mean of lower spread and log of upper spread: 1.06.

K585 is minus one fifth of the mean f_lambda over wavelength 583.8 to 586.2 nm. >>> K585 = -4.45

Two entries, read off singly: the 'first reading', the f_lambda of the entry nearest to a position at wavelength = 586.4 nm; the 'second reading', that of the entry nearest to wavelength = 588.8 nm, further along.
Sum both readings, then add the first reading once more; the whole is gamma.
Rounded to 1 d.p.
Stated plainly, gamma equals 63.3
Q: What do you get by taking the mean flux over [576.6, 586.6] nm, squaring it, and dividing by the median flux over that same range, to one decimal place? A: 22.5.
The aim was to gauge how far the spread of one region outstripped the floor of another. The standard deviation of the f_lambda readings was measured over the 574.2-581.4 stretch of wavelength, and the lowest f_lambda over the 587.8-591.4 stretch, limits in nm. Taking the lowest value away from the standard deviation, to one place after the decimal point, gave -18.5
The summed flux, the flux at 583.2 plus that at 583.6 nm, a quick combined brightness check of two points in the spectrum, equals 45.9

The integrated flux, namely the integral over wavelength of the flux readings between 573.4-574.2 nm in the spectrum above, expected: 19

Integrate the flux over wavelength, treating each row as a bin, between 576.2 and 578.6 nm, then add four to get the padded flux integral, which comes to 59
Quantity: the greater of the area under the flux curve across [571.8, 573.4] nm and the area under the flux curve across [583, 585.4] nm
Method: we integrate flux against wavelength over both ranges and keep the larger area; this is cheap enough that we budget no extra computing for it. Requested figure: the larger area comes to 54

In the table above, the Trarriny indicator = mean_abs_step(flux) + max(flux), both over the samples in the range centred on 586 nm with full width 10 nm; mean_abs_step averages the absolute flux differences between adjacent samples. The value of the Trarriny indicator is 24.4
